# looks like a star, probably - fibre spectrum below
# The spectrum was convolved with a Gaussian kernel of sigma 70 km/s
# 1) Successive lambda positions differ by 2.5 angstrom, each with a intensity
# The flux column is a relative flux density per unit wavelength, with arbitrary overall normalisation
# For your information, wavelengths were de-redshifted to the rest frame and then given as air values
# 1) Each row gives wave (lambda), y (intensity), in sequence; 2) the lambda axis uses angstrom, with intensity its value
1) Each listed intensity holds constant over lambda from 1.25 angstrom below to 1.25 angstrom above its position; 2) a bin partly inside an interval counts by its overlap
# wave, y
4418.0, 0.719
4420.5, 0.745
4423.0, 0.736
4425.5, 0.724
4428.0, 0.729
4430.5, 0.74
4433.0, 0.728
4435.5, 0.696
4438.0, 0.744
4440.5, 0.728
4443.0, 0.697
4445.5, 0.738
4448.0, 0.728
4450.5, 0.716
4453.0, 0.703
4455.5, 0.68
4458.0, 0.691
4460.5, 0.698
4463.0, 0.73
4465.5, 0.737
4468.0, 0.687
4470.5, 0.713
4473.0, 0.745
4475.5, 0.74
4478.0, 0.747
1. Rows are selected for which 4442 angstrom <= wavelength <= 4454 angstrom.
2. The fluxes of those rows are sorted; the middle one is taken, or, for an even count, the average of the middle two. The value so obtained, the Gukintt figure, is 0.716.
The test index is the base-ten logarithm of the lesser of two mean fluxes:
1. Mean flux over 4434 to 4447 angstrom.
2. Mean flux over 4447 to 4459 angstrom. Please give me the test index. -0.153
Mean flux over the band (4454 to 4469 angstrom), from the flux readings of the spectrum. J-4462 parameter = 0.704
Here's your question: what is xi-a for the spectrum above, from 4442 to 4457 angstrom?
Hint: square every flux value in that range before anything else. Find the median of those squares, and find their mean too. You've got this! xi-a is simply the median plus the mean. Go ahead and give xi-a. 1.01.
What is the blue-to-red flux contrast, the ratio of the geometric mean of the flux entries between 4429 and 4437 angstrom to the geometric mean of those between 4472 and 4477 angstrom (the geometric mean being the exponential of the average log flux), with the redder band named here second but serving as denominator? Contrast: 0.97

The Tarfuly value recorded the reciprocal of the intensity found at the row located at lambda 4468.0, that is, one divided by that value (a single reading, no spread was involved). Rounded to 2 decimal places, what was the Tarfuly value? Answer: 1.46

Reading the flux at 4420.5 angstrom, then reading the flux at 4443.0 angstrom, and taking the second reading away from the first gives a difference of 0.048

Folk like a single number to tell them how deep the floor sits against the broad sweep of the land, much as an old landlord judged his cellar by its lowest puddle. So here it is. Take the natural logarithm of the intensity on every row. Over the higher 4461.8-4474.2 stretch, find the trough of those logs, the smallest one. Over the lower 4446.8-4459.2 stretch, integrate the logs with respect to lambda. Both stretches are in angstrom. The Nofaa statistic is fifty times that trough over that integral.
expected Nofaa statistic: 4.3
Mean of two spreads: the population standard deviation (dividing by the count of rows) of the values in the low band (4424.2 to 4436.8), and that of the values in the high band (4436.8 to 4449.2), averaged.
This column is 0.0154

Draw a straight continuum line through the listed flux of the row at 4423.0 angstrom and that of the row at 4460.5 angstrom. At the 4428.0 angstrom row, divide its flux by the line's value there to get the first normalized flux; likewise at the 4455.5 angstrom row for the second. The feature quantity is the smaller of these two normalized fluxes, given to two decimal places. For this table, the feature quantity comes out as 0.97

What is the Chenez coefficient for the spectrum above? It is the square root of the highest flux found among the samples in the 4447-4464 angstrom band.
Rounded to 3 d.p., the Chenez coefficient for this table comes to 0.854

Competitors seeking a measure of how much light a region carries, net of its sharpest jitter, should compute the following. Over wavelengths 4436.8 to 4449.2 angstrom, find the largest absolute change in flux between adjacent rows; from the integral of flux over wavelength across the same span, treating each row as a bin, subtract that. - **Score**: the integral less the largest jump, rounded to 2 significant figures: 9.0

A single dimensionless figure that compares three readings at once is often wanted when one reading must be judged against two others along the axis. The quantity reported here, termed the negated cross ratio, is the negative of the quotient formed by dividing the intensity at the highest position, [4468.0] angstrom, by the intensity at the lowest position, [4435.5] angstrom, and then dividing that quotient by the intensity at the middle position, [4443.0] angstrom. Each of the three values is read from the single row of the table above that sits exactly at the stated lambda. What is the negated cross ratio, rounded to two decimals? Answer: -1.42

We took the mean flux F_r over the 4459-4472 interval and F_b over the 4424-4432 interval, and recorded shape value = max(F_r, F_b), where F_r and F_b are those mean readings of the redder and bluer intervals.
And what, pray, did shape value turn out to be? 0.731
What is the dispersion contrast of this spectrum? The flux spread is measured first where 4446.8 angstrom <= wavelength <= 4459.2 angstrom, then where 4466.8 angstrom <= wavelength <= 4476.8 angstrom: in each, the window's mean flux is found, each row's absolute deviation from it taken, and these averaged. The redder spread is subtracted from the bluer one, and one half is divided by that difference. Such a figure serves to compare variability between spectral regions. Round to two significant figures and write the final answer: -77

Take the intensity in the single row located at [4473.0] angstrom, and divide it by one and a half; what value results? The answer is 0.497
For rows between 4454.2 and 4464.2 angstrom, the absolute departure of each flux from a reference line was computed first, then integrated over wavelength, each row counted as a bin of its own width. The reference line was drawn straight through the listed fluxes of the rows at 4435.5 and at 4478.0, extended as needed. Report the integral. 0.25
